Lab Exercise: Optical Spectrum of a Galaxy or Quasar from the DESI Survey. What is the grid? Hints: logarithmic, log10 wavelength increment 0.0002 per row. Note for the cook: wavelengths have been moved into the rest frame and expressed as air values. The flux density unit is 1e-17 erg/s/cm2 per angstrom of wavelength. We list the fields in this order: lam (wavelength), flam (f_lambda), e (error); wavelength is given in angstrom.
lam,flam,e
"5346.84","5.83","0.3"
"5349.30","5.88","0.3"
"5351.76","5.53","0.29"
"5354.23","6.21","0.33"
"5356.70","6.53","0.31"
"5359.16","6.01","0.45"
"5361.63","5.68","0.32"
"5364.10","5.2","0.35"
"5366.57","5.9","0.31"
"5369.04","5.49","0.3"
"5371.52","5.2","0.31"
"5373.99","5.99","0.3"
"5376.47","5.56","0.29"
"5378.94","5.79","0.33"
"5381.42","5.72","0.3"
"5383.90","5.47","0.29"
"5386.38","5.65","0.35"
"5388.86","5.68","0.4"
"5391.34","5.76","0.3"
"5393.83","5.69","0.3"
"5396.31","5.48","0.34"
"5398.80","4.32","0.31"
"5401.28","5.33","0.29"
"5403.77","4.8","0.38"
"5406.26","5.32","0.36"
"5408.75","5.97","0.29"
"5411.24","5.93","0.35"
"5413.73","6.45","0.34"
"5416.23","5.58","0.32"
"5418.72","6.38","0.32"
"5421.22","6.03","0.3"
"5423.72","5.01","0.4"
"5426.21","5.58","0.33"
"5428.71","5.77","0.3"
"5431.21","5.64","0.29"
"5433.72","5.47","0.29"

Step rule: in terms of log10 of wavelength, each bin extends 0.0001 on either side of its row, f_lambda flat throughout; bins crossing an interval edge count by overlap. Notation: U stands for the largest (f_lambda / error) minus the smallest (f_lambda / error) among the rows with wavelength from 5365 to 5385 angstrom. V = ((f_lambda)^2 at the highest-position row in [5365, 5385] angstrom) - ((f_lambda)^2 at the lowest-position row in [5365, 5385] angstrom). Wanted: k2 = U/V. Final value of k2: -1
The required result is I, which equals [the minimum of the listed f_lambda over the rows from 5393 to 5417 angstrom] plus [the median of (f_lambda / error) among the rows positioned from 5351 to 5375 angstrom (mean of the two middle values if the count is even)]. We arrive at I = 22.9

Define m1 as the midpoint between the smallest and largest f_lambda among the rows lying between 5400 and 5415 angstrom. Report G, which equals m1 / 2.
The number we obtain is 2.81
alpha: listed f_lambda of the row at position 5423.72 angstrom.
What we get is 5.01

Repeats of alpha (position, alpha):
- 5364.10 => 5.2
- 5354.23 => 6.21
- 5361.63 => 5.68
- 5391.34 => 5.76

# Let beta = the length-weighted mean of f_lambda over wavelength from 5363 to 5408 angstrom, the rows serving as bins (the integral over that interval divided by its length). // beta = 5.47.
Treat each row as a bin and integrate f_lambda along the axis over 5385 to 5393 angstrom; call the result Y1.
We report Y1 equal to 45.5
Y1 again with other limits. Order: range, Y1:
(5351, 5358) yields 42.9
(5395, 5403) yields 40.3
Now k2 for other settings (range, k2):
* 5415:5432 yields 11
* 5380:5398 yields -2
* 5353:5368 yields -2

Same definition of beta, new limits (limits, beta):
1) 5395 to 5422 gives 5.59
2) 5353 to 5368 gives 5.92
